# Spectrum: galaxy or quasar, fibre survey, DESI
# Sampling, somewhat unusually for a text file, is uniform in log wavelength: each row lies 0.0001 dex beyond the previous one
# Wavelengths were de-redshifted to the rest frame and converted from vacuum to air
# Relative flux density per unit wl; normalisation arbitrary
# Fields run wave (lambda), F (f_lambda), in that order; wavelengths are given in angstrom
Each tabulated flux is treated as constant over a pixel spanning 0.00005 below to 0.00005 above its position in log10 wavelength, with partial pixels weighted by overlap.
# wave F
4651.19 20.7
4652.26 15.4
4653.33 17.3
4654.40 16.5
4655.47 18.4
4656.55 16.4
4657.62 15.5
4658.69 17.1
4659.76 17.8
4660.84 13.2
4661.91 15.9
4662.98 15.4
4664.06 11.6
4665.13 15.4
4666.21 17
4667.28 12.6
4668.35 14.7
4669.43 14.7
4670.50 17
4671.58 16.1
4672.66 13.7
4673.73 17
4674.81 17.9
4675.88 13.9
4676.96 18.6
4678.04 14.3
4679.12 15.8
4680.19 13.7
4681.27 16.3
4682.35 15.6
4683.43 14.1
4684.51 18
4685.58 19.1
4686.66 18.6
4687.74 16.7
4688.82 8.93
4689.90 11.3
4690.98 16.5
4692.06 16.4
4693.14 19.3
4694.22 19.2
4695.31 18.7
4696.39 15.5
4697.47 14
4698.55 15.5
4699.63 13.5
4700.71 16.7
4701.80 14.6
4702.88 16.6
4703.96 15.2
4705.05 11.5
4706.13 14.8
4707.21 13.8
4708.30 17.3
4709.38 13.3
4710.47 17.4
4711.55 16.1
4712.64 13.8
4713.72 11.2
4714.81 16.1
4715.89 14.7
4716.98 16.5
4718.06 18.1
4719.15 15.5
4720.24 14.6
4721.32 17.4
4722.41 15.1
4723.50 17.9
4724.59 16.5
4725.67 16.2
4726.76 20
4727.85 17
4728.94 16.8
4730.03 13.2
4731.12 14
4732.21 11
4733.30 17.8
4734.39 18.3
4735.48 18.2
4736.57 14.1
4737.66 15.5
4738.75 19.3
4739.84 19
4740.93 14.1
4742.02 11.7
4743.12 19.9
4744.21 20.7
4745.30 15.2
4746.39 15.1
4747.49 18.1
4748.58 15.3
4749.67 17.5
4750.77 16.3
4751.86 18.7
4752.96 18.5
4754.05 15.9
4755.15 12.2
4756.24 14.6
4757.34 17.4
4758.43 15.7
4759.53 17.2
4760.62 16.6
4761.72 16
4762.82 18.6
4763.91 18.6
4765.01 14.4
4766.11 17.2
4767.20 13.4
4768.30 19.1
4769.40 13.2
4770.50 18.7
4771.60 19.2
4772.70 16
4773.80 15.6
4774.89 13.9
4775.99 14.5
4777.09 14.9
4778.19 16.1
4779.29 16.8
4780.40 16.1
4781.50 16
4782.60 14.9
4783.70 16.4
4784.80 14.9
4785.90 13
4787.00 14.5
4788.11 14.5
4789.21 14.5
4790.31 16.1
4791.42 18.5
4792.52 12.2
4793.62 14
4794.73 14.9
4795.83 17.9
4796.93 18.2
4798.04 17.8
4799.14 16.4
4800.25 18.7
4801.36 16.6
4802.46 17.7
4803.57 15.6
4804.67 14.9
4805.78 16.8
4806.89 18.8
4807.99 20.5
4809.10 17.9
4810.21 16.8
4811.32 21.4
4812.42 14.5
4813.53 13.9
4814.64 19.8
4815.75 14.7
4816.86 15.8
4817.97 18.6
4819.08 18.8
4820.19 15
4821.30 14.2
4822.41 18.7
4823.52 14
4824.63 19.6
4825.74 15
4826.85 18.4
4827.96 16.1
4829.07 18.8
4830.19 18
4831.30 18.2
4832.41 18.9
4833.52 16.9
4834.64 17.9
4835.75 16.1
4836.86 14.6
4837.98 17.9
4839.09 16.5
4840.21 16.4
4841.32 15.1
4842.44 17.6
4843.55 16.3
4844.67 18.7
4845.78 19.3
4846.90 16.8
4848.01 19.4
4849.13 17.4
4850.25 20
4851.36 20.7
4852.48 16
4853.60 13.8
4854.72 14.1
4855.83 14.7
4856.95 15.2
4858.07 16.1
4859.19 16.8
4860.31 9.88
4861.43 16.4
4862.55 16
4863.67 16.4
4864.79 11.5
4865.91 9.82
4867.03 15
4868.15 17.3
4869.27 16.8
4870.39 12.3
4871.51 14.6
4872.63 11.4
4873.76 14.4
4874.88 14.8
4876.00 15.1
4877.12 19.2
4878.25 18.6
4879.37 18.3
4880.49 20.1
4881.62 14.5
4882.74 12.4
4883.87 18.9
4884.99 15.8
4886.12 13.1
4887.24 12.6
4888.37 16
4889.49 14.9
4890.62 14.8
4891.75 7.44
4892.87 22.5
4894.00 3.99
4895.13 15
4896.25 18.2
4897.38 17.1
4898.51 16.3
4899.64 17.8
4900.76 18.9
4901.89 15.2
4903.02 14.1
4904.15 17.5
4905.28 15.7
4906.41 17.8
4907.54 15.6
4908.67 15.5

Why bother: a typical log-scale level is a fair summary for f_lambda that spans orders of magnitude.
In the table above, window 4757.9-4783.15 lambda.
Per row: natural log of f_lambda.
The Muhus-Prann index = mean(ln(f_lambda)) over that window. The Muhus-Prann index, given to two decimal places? 2.78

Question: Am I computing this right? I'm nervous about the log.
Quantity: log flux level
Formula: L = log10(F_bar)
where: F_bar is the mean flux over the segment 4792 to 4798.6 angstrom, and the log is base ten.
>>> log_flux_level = 1.200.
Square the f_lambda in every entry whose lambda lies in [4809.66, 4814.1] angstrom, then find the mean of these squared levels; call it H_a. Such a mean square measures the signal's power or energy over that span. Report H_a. 286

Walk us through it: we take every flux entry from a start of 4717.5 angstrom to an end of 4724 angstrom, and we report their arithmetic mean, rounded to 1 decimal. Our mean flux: 16.4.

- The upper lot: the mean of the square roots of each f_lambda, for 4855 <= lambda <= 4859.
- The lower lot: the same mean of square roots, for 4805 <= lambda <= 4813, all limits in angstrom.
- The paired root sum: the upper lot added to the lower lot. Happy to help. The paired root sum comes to 8.16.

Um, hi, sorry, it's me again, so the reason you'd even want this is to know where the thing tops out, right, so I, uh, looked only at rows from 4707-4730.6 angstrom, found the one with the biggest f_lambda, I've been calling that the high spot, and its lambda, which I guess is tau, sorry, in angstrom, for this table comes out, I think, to 4726.76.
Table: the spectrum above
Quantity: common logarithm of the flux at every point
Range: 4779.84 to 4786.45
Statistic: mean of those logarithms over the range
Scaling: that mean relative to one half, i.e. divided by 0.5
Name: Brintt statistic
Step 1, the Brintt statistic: 2.36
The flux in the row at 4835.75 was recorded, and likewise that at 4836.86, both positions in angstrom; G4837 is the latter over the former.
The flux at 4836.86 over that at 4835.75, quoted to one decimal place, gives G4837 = 0.9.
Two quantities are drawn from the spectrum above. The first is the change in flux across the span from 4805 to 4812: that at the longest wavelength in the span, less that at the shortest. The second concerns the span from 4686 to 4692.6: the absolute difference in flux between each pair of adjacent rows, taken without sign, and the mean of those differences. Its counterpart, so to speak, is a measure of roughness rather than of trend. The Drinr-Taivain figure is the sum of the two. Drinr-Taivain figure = 8.1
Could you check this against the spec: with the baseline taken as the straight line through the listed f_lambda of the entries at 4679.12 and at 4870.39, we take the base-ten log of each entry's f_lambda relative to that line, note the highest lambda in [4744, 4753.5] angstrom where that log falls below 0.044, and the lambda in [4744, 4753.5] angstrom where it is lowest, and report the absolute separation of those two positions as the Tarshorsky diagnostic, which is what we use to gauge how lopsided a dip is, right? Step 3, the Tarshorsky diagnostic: 2.2 angstrom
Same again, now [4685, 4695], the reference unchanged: 3.2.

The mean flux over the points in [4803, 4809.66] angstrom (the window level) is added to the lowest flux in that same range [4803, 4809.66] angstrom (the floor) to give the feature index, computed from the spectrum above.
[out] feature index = 32.3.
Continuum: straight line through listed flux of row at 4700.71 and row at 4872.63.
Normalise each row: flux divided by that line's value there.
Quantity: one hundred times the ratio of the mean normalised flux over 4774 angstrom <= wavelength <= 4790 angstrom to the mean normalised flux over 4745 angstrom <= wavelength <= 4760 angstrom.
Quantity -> 99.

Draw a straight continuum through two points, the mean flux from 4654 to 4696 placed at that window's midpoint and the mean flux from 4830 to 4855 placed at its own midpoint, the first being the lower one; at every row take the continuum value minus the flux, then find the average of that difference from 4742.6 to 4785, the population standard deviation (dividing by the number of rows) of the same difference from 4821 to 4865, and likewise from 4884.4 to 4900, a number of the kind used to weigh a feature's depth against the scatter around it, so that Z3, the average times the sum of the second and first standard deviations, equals 1.4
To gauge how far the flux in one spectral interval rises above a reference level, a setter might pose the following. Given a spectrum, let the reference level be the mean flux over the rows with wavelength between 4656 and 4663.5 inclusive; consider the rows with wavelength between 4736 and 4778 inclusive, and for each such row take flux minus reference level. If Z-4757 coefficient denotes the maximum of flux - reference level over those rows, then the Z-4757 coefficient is 4.80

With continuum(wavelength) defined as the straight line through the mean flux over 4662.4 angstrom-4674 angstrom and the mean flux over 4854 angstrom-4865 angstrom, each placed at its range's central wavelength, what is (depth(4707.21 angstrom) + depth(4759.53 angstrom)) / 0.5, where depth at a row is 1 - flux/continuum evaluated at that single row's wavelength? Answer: -0.16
